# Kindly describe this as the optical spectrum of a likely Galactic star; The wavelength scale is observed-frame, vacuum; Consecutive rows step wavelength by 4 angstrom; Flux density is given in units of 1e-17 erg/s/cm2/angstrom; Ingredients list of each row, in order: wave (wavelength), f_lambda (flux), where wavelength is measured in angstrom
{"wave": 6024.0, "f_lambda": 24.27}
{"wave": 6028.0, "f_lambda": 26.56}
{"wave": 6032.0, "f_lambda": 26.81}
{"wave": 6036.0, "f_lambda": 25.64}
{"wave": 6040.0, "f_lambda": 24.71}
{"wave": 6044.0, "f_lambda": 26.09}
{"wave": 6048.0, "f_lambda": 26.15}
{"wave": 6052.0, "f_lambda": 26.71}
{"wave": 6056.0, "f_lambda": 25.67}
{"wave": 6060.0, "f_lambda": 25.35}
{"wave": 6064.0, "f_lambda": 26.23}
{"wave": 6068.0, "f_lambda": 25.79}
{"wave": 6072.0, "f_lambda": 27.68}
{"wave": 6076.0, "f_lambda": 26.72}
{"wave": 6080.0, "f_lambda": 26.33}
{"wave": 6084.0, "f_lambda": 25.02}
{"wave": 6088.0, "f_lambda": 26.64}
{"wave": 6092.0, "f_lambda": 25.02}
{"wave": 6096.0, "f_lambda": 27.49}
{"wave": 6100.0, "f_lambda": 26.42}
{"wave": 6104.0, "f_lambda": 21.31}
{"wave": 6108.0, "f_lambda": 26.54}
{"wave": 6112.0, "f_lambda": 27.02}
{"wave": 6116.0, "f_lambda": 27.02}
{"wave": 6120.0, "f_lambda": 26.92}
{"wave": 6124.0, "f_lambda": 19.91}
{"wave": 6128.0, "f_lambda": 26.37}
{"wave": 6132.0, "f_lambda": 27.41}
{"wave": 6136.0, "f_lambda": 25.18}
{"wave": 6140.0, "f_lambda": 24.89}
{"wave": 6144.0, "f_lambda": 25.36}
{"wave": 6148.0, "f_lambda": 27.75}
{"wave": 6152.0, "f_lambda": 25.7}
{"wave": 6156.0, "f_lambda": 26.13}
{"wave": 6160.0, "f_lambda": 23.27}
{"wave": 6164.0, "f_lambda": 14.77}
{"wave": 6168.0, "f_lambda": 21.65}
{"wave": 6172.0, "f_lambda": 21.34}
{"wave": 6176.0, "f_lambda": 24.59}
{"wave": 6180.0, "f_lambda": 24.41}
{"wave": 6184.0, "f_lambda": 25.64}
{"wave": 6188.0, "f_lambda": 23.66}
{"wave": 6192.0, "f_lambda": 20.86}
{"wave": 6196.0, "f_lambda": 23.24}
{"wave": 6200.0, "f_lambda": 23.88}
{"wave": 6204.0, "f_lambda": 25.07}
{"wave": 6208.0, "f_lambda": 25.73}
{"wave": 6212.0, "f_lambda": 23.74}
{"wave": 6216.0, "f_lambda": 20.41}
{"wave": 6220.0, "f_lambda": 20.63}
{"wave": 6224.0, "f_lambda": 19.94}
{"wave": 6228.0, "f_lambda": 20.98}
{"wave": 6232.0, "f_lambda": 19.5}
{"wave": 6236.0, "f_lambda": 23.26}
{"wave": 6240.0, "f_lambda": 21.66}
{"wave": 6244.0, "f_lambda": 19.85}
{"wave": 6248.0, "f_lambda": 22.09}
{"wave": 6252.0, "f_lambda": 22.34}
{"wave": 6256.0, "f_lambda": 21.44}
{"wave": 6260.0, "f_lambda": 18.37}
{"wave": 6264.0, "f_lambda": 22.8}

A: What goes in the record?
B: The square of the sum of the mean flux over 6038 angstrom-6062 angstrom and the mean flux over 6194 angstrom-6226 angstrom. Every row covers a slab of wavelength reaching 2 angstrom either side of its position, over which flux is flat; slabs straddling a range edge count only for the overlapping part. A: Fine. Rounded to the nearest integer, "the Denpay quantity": 2363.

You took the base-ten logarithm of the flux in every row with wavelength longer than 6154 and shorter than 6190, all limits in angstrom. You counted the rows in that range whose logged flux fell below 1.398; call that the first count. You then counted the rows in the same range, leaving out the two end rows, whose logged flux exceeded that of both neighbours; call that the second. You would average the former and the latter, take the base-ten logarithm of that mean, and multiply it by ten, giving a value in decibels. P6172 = 7.0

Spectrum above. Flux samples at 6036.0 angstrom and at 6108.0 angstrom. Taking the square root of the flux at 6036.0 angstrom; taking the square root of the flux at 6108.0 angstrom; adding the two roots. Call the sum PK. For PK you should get 10.2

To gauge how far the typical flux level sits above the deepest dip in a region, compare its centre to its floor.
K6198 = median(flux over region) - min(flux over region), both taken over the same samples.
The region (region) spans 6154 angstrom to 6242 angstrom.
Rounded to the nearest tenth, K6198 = 8.5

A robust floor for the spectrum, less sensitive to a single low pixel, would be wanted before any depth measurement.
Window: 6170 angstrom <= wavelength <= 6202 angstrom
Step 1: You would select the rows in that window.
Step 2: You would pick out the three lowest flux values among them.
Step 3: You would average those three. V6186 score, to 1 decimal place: 21.8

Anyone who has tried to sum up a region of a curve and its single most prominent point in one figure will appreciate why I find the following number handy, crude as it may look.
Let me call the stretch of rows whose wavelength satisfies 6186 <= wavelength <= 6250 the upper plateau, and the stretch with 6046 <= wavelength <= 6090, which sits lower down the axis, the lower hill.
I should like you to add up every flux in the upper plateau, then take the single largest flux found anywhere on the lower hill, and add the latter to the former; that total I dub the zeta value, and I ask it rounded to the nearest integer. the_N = 382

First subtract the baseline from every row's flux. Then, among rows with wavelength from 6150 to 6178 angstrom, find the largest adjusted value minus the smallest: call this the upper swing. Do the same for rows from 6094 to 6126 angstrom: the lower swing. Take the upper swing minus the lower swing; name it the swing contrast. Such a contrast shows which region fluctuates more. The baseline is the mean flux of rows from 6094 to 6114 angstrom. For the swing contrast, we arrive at 4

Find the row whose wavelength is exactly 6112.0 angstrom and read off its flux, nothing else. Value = 27.02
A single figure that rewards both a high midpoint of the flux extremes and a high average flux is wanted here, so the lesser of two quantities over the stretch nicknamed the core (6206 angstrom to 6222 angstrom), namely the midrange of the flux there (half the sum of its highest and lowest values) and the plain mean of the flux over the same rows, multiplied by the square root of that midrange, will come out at 109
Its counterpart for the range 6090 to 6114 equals 121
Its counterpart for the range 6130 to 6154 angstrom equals 134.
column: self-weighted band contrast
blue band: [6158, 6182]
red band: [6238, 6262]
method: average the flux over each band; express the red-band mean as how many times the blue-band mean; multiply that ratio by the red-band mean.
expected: 20.3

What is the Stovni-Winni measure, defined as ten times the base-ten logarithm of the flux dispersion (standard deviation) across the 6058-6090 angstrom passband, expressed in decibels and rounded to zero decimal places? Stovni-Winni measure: -1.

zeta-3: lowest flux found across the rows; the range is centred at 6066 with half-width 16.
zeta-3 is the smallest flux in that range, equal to 25.35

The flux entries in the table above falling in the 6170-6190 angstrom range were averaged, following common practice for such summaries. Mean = 23.9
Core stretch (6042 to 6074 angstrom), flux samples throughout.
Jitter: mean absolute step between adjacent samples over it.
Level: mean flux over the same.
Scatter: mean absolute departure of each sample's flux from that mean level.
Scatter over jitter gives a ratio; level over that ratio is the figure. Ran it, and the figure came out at 39.0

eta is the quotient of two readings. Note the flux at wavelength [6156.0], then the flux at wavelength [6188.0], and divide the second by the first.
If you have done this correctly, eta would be 0.91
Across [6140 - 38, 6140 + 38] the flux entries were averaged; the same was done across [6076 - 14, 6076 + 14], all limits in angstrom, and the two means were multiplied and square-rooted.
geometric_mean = 25.3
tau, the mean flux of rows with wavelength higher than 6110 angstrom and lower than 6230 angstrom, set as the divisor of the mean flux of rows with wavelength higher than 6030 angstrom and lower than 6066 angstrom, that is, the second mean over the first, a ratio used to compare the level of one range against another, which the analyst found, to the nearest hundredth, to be 1.09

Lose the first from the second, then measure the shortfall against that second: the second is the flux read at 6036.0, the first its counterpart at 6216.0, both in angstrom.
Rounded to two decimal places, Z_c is 0.20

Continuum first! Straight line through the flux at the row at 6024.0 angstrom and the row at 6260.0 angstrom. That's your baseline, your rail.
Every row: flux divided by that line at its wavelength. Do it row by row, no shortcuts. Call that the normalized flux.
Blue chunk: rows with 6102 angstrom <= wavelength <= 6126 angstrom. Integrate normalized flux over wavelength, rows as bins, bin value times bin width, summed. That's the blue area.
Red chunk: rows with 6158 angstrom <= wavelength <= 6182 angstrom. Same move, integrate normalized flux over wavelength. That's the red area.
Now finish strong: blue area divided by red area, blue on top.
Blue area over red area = 1.07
